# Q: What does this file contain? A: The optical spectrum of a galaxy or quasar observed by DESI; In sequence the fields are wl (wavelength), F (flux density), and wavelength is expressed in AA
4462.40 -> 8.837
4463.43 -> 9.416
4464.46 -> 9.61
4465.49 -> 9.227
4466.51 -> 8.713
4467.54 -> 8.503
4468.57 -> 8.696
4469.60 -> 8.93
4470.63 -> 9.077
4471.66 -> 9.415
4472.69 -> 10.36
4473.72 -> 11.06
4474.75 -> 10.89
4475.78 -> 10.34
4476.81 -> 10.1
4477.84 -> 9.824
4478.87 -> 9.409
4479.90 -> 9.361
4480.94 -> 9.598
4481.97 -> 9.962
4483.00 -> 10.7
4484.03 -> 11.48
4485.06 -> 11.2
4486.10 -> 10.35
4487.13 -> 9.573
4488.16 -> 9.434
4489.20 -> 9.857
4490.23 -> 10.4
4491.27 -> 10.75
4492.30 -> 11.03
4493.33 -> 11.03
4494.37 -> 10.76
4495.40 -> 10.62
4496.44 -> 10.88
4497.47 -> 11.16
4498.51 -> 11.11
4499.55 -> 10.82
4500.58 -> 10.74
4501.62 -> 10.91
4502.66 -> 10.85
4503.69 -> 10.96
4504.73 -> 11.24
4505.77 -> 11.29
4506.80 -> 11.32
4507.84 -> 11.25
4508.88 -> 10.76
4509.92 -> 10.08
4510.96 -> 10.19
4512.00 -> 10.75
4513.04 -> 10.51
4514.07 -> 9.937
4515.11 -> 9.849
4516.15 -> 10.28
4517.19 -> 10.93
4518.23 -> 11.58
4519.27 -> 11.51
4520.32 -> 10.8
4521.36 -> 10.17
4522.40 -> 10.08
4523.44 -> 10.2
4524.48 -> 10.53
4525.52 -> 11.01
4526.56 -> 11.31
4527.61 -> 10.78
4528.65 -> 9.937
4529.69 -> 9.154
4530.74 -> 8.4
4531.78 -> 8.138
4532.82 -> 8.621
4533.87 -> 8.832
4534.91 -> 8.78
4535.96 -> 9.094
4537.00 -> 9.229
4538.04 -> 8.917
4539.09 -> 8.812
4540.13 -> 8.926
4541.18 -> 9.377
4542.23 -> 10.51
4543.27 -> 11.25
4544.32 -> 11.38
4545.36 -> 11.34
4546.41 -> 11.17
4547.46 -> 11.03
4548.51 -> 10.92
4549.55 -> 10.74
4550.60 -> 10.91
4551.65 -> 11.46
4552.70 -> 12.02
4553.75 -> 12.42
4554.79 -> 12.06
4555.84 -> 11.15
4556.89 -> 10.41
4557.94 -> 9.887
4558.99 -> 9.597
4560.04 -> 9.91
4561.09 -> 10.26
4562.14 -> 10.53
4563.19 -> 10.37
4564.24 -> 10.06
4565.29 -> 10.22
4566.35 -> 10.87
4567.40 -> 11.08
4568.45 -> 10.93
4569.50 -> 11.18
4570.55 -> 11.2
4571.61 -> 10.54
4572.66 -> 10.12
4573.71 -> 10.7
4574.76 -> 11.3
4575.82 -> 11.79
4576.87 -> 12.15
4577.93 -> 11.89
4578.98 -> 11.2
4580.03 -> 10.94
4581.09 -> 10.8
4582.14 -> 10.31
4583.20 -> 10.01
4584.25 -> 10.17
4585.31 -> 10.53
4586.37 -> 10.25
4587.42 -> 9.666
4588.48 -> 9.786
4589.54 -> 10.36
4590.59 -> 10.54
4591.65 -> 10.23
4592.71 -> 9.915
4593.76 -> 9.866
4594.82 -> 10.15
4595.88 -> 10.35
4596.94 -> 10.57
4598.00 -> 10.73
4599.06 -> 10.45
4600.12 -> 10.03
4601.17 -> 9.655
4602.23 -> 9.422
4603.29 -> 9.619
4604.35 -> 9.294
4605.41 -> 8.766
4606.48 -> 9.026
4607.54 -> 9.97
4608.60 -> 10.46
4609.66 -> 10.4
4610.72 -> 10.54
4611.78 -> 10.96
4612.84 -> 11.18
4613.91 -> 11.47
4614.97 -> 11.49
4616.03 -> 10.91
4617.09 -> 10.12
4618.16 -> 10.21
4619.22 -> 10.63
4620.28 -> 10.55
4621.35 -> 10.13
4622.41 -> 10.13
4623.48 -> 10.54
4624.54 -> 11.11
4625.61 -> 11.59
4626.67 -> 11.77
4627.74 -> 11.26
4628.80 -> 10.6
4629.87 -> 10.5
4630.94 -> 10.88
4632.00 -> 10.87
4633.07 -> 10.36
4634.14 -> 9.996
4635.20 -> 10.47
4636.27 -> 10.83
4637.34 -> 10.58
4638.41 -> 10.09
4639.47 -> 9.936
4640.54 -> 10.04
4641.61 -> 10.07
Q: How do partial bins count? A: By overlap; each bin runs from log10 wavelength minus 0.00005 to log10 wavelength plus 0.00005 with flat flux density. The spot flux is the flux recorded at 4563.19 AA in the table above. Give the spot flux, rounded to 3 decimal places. 10.370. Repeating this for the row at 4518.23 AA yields 11.580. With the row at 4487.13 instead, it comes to 9.573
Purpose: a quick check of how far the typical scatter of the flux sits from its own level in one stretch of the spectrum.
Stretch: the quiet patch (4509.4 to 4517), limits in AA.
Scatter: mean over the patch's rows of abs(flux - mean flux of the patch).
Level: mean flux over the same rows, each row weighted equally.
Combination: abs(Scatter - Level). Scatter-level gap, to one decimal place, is 10.0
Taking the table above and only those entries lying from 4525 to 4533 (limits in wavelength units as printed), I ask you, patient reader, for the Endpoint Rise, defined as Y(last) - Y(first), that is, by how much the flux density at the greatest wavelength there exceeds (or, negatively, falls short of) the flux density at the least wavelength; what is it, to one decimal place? -2.4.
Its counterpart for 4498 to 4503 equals -0.3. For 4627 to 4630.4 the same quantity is -0.8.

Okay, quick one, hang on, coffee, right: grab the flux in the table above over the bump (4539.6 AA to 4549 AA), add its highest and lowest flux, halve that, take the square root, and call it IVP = 3.19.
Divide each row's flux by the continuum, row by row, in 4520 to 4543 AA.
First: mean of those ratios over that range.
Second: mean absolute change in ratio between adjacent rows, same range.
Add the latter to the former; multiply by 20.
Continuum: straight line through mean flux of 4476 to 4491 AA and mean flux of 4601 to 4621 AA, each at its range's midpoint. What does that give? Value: 19.7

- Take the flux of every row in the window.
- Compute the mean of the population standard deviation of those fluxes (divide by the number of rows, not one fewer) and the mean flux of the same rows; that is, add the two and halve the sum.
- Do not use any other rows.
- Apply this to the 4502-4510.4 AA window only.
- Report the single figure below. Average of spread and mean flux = 5.7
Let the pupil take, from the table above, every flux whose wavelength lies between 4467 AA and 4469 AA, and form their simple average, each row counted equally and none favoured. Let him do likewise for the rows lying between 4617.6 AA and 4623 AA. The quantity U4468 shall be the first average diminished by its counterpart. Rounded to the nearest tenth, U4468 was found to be -1.7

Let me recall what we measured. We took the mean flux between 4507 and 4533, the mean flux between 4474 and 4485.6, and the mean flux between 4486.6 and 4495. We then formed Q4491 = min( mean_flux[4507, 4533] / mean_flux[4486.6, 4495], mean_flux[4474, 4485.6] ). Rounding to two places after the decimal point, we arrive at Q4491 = 0.99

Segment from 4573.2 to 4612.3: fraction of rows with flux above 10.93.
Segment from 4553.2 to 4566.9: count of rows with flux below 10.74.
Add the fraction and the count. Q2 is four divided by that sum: 0.4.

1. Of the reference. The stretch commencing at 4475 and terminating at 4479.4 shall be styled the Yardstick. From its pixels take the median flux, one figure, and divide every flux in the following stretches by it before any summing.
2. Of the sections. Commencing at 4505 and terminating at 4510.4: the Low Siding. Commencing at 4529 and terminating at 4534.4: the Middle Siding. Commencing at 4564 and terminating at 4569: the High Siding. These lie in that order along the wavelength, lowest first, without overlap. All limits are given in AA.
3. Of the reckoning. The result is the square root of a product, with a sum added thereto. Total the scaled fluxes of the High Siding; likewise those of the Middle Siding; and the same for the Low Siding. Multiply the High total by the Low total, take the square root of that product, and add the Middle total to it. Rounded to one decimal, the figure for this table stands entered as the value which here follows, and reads 9.7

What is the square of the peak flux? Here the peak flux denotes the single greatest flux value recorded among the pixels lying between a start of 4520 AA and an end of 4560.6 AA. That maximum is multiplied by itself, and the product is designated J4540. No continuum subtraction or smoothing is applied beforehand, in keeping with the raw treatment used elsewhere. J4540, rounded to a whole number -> 154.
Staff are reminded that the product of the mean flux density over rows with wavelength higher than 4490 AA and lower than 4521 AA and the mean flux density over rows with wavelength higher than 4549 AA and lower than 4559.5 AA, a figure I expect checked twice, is 120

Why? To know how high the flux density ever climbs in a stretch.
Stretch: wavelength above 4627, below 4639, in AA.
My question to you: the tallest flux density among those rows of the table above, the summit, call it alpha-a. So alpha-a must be 11.26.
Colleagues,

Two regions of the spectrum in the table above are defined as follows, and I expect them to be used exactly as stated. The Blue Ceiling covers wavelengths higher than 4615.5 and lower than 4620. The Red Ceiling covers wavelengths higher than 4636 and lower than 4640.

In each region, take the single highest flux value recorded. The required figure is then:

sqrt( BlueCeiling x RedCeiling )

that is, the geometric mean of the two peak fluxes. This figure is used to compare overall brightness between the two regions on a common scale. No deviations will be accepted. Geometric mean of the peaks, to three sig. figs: 10.9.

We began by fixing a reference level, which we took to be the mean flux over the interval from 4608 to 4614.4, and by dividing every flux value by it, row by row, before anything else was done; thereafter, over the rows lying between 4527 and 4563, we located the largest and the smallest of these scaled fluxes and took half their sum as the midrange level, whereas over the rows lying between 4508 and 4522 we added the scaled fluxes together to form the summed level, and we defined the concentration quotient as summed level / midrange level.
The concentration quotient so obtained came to 13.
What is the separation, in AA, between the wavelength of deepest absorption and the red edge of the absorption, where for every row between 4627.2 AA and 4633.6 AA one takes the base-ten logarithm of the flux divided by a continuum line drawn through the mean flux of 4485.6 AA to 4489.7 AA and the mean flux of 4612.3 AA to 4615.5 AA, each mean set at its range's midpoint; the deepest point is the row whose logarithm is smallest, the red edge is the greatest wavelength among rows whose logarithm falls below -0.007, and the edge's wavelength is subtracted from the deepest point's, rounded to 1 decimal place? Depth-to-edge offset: 0.0 AA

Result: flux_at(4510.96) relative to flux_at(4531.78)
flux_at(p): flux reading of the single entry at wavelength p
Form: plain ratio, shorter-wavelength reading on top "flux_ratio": 1.25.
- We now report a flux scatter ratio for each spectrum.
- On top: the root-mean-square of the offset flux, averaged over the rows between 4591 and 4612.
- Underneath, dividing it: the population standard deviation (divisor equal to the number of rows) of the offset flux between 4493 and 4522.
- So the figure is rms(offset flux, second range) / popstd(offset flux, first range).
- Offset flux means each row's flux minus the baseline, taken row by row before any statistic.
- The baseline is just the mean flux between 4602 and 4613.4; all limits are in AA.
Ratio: 1.26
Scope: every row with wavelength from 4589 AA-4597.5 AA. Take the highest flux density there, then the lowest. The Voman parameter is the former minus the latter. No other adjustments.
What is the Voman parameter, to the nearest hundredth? 0.70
